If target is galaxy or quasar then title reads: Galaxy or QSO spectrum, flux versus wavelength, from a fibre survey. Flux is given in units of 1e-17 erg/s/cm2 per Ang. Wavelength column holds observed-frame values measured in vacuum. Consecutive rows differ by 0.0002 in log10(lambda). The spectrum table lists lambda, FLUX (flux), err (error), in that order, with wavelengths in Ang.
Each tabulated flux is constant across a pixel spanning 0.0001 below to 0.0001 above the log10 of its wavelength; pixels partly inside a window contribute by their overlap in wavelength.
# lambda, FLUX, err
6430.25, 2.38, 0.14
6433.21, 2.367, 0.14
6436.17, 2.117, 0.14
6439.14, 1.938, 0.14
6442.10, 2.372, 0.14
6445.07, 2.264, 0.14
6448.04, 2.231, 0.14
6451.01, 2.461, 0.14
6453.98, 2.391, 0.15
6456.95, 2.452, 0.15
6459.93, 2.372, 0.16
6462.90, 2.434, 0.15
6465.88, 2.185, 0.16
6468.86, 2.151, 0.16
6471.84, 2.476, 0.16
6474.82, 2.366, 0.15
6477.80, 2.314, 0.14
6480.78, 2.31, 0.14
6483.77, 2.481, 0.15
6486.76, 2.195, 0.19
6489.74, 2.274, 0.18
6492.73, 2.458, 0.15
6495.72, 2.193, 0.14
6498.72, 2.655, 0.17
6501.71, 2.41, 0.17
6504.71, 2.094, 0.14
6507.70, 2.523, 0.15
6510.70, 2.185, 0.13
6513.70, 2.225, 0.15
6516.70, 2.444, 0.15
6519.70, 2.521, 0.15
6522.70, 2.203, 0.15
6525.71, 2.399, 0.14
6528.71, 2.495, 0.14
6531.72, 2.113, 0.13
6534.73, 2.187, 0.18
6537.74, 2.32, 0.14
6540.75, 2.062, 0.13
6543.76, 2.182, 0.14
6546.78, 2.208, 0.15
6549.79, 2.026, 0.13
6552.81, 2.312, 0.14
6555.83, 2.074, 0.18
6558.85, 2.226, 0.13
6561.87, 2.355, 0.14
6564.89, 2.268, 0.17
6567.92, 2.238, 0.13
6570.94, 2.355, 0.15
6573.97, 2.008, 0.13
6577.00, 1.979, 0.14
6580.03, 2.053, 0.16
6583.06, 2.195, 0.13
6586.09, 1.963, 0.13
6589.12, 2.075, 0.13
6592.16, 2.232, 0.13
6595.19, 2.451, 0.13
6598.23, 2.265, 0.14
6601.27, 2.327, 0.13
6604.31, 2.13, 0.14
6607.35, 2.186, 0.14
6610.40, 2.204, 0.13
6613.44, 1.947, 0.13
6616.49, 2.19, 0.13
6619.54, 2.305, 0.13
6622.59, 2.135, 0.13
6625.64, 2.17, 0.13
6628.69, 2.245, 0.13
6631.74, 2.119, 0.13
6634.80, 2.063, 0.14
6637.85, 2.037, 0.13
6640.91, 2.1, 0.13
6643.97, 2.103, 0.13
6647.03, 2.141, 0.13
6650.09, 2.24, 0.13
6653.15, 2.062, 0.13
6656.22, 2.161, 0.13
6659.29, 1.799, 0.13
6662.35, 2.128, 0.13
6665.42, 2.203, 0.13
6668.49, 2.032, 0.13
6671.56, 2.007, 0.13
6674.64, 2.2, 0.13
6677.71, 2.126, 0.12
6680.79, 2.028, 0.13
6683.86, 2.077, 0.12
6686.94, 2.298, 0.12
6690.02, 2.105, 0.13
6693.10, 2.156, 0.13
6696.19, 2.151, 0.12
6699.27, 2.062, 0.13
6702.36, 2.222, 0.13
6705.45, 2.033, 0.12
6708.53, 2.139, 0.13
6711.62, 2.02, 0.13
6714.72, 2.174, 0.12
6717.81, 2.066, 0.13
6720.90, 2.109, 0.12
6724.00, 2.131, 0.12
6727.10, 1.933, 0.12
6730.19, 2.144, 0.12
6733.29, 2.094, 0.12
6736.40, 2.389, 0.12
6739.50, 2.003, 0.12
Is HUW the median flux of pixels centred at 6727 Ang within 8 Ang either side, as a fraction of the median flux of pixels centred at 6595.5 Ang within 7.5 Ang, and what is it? 0.93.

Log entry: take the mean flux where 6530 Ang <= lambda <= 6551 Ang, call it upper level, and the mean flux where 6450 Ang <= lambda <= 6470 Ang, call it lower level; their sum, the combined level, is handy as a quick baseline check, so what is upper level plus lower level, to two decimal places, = 4.51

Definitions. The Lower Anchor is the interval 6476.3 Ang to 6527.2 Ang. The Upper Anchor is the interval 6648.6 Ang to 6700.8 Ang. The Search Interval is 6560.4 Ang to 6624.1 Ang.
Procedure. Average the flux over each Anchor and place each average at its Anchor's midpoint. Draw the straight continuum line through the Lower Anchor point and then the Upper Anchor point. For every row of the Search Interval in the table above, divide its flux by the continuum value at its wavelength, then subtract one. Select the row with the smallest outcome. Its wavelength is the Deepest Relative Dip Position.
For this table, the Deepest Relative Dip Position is 6586.09 Ang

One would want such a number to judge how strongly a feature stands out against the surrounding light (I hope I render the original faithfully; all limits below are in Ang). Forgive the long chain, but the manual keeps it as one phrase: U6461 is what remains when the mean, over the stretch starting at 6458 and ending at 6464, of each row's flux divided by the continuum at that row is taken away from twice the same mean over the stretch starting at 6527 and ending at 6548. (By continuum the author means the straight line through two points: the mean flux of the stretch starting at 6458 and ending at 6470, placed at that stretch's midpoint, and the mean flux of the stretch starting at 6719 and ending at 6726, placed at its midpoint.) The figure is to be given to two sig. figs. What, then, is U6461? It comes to 0.94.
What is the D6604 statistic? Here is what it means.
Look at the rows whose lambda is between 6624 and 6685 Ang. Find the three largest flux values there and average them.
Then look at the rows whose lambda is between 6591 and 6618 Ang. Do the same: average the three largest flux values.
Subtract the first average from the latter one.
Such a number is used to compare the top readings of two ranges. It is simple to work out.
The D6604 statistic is 0.12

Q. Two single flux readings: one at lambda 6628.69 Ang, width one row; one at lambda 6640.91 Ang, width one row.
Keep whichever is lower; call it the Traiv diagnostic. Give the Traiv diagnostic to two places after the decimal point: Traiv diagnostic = 2.10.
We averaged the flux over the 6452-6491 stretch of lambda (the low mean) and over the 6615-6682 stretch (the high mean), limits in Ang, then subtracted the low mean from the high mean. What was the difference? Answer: -0.22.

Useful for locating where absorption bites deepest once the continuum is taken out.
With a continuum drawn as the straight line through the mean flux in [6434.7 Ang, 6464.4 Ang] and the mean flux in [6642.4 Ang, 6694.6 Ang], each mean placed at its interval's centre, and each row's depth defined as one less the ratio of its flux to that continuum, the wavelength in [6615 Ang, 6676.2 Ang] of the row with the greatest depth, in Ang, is 6659.29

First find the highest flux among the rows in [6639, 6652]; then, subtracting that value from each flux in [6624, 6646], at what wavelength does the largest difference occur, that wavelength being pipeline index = 6628.69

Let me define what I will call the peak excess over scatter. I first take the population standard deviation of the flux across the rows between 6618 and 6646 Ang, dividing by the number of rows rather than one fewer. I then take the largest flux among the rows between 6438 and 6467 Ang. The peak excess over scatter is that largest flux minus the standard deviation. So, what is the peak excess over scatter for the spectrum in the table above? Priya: 2.38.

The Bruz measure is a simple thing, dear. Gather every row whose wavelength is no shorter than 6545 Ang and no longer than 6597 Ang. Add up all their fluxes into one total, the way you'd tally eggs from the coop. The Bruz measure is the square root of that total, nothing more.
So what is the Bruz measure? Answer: 6.08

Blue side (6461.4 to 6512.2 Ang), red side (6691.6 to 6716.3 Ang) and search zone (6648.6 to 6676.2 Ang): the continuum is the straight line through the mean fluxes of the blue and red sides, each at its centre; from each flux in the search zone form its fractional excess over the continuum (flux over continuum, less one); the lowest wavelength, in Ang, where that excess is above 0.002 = 6650.09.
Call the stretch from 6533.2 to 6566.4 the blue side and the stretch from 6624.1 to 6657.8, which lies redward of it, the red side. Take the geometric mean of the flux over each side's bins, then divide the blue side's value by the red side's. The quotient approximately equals 1.03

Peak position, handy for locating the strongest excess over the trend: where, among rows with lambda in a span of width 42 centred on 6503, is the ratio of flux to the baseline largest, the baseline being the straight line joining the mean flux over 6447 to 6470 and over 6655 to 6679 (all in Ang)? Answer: 6498.72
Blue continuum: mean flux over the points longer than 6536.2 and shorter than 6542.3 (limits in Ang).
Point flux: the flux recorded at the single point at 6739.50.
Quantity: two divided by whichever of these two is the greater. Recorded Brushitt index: 0.91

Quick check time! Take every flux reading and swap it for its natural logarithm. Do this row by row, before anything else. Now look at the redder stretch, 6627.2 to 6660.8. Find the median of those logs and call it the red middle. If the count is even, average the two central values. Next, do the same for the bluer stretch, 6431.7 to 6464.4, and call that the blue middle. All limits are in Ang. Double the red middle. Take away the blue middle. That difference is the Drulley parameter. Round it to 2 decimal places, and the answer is 0.62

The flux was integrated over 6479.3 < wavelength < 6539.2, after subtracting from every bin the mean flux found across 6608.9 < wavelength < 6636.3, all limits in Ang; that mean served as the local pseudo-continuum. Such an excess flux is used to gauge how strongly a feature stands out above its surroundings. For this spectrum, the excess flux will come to 11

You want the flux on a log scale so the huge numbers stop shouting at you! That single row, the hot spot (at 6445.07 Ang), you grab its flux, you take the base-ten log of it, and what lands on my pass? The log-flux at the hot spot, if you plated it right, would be 0.355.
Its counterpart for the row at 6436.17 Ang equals 0.326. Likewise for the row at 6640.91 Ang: 0.322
